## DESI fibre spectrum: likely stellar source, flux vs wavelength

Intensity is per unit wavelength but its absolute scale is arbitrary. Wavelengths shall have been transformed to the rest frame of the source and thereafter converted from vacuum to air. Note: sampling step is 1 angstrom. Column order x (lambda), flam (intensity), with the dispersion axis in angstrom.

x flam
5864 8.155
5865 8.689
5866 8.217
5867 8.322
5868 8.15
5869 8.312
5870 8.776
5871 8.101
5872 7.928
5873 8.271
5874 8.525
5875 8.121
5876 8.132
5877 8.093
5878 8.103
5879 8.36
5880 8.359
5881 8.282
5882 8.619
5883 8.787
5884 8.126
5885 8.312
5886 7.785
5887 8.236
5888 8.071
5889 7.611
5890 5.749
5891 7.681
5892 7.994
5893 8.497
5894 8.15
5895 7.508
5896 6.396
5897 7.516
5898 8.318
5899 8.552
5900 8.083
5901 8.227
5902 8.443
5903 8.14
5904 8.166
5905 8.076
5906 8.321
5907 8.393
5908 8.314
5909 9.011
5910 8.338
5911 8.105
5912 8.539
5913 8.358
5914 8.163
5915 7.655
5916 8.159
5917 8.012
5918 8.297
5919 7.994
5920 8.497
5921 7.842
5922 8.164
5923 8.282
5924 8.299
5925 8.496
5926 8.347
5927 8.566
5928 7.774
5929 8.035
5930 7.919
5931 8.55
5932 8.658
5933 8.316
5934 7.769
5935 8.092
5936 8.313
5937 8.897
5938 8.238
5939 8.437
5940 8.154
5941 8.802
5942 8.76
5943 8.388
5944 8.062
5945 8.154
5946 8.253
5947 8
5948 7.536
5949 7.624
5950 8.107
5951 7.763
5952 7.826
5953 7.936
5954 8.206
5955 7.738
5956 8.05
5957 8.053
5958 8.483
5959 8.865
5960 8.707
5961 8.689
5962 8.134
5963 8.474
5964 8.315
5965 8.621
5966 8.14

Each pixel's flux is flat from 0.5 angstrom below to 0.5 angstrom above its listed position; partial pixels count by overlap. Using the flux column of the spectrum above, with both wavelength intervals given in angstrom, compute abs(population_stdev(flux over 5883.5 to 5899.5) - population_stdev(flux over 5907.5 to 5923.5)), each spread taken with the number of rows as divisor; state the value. 0.43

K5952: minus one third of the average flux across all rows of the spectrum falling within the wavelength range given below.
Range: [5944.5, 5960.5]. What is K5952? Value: -2.69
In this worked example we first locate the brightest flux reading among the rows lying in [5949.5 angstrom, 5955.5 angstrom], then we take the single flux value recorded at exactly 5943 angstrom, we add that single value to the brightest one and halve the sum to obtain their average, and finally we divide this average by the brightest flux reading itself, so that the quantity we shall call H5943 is 1.01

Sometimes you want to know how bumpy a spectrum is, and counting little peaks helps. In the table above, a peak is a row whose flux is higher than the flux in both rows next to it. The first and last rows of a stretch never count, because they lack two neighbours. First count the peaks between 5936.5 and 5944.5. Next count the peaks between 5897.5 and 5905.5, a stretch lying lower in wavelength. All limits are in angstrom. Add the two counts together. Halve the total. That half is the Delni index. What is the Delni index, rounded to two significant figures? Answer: 2.5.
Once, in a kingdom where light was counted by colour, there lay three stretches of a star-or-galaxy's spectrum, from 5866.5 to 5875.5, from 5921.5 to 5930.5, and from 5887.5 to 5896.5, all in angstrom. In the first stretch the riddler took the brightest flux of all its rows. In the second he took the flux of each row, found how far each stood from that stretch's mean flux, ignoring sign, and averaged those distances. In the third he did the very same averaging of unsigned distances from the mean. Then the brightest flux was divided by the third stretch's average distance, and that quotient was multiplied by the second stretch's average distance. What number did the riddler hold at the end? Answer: 2.9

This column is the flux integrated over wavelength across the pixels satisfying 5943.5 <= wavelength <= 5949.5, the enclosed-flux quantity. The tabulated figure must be 48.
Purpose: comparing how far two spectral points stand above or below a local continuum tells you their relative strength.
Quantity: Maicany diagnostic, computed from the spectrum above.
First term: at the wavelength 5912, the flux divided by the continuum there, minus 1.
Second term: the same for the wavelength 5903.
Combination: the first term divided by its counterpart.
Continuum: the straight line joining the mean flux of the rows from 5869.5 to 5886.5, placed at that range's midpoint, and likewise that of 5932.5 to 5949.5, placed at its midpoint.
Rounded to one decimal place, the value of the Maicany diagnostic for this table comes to -2.5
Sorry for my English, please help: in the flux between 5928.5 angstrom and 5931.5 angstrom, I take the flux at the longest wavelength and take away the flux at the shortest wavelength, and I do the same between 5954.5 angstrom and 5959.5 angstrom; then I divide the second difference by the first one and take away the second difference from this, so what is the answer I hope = 1.1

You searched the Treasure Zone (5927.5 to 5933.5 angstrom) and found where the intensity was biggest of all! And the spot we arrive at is 5932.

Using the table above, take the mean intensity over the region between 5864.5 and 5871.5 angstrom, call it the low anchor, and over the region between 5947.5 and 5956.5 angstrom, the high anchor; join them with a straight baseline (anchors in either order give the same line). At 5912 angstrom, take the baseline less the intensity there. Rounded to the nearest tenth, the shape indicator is -0.4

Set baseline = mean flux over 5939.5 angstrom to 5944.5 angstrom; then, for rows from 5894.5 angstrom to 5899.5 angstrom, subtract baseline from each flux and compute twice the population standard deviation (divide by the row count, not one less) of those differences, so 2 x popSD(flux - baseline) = 1.52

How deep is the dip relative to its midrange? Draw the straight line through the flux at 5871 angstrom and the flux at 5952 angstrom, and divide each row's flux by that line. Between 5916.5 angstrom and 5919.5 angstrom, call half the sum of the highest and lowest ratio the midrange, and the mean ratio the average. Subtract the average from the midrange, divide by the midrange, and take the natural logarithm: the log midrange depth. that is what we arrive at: -5.2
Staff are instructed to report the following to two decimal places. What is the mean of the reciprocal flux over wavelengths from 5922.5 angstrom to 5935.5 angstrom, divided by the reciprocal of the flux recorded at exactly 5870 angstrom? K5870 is 1.07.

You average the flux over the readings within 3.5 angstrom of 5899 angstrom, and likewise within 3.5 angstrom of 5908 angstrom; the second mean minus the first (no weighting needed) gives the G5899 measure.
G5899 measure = 0.4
